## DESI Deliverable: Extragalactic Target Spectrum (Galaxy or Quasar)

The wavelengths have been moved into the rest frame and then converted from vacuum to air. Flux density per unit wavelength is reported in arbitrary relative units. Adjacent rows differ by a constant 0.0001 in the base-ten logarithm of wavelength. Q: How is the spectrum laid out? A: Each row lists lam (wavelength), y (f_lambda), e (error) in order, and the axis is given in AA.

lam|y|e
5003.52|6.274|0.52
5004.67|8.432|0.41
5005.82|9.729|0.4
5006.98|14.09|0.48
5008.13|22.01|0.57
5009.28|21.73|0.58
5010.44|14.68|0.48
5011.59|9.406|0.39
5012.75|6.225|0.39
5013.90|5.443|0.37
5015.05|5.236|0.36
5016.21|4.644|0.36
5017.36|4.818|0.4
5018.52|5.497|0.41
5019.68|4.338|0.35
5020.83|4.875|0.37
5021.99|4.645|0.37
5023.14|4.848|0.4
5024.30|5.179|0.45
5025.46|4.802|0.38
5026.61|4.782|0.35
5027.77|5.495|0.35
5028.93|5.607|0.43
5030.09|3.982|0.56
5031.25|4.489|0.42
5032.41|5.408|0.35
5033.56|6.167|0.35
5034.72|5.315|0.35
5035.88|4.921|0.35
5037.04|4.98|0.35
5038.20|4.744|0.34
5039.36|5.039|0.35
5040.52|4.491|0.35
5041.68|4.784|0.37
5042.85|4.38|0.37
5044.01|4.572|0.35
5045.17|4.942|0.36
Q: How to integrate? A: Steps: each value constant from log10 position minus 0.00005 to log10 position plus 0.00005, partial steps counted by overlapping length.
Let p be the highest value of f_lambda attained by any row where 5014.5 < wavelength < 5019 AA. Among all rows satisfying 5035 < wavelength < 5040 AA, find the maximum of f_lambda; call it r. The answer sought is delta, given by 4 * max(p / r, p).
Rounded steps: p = 5.497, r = 5.039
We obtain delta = 22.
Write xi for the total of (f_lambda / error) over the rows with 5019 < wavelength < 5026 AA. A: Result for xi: 74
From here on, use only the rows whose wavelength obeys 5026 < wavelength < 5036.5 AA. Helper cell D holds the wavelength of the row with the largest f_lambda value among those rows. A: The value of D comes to 5033.56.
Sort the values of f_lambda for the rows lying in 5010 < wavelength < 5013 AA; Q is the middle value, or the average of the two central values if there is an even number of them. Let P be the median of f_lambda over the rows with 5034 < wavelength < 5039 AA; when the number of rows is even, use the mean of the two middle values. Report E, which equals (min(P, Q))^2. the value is 24.5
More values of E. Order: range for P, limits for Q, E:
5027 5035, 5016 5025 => 23.4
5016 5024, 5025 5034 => 23.2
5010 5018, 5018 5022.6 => 22.7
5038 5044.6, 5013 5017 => 21.7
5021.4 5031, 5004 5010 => 23.3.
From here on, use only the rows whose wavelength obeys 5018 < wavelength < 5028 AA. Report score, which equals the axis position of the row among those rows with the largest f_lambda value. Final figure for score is 5018.52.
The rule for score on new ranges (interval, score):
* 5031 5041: 5033.56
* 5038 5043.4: 5039.36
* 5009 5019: 5009.28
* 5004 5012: 5008.13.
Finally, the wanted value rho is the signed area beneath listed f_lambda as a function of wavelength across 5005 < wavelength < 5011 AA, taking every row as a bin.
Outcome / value 97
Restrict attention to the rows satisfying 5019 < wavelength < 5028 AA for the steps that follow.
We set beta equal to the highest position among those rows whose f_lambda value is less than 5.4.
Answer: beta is 5026.61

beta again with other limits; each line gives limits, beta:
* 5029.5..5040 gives 5039.36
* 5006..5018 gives 5017.36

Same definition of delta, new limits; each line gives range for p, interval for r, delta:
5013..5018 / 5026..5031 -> 22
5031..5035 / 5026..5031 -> 25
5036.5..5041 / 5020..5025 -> 20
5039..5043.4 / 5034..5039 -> 20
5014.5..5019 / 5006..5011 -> 22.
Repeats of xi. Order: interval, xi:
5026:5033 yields 76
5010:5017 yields 113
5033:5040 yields 89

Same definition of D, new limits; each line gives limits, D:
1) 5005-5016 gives 5008.13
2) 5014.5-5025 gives 5018.52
